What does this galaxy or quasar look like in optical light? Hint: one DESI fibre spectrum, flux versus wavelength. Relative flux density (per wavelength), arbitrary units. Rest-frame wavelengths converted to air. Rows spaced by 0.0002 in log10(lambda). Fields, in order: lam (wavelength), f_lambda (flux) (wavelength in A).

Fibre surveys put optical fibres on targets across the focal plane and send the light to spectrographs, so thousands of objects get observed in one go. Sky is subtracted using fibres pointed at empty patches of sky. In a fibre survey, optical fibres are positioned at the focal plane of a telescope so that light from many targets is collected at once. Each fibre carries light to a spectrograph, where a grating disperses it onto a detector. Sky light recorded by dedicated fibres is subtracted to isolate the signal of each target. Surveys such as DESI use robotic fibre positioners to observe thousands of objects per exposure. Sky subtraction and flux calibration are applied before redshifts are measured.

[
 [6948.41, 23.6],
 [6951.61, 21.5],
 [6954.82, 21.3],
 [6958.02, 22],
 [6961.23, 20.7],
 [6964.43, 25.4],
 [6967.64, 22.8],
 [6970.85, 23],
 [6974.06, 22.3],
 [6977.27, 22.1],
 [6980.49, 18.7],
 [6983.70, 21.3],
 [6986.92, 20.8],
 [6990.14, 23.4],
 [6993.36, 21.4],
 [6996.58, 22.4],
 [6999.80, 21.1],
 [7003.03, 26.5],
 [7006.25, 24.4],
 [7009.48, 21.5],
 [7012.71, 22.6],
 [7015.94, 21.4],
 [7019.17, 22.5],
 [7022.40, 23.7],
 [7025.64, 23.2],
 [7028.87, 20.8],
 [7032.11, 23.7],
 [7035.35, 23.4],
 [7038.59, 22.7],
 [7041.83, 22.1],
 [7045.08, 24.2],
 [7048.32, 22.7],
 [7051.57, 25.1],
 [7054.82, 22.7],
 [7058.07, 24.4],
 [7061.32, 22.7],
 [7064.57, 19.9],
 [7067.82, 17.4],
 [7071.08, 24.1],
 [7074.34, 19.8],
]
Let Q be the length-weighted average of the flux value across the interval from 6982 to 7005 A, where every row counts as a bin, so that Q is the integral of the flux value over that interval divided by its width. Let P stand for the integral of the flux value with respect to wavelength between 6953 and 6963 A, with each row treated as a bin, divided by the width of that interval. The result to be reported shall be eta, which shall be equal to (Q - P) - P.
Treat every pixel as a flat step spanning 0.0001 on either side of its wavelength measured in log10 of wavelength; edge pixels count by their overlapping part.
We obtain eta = -20.4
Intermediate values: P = 21.40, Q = 22.4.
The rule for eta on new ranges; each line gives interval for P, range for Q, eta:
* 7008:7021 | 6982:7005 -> -21.6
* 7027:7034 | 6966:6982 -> -22.9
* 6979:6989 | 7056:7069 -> -19.6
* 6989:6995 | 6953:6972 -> -22.1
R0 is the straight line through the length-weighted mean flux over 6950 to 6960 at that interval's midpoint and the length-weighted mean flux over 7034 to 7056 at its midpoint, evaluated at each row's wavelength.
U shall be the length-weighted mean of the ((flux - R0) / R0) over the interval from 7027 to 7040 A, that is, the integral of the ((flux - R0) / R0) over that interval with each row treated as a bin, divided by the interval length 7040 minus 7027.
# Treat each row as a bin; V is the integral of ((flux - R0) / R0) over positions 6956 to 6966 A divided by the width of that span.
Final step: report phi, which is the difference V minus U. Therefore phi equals 0.06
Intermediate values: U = -0.017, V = 0.045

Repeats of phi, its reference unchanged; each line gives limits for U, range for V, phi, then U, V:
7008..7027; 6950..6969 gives 0.04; -0.012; 0.029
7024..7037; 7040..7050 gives 0.00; -0.010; -0.012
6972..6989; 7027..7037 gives 0.02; -0.040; -0.017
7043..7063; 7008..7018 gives -0.04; 0.007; -0.035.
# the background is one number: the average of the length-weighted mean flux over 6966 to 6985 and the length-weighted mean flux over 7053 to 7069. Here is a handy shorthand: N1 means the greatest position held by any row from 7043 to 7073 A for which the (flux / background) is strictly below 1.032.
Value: 7067.82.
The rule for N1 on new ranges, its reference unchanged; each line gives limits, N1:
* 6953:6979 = 6977.27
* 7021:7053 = 7041.83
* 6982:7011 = 7009.48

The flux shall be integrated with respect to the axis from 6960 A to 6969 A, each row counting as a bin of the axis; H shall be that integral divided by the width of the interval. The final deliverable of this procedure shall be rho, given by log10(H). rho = 1.36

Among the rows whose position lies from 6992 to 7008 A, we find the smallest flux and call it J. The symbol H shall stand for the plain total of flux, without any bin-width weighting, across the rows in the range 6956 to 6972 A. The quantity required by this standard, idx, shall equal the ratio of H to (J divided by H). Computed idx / 615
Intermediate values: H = 114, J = 21.1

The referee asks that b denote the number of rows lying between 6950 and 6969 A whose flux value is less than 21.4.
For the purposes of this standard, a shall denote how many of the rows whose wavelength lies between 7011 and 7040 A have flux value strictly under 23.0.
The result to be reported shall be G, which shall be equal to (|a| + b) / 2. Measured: 3.50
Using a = 5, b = 2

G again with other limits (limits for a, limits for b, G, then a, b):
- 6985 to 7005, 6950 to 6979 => 3.00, 4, 2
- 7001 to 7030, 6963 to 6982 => 3.00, 5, 1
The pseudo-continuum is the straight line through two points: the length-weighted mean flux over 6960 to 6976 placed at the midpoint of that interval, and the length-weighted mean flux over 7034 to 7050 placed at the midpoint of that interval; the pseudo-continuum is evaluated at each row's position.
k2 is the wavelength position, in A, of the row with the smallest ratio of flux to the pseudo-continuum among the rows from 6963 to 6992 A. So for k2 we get 6980.49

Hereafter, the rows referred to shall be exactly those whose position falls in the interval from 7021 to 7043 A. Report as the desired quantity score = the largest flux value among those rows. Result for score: 23.7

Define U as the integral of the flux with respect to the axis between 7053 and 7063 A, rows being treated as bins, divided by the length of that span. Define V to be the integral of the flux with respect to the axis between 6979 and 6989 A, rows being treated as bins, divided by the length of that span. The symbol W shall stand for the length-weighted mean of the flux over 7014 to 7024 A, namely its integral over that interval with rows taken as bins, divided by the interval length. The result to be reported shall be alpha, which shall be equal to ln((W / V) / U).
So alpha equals -3.05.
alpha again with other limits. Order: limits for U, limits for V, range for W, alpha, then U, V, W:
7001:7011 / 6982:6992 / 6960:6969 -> -3.12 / 24.0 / 21.8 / 23.1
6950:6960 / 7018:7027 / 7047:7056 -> -3.05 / 21.5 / 23.2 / 23.6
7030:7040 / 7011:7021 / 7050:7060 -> -3.06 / 23.2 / 22.2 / 24.0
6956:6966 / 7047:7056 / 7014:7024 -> -3.16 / 22.6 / 23.6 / 22.5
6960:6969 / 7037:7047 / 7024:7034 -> -3.16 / 23.1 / 23.0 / 22.6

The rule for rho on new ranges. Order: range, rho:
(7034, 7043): 1.36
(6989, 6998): 1.35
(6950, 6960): 1.33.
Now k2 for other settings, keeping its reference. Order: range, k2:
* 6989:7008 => 6999.80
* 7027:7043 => 7028.87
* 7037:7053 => 7041.83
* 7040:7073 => 7067.82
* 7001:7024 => 7015.94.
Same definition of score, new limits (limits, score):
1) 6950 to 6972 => 25.4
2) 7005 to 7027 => 24.4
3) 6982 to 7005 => 26.5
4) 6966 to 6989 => 23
